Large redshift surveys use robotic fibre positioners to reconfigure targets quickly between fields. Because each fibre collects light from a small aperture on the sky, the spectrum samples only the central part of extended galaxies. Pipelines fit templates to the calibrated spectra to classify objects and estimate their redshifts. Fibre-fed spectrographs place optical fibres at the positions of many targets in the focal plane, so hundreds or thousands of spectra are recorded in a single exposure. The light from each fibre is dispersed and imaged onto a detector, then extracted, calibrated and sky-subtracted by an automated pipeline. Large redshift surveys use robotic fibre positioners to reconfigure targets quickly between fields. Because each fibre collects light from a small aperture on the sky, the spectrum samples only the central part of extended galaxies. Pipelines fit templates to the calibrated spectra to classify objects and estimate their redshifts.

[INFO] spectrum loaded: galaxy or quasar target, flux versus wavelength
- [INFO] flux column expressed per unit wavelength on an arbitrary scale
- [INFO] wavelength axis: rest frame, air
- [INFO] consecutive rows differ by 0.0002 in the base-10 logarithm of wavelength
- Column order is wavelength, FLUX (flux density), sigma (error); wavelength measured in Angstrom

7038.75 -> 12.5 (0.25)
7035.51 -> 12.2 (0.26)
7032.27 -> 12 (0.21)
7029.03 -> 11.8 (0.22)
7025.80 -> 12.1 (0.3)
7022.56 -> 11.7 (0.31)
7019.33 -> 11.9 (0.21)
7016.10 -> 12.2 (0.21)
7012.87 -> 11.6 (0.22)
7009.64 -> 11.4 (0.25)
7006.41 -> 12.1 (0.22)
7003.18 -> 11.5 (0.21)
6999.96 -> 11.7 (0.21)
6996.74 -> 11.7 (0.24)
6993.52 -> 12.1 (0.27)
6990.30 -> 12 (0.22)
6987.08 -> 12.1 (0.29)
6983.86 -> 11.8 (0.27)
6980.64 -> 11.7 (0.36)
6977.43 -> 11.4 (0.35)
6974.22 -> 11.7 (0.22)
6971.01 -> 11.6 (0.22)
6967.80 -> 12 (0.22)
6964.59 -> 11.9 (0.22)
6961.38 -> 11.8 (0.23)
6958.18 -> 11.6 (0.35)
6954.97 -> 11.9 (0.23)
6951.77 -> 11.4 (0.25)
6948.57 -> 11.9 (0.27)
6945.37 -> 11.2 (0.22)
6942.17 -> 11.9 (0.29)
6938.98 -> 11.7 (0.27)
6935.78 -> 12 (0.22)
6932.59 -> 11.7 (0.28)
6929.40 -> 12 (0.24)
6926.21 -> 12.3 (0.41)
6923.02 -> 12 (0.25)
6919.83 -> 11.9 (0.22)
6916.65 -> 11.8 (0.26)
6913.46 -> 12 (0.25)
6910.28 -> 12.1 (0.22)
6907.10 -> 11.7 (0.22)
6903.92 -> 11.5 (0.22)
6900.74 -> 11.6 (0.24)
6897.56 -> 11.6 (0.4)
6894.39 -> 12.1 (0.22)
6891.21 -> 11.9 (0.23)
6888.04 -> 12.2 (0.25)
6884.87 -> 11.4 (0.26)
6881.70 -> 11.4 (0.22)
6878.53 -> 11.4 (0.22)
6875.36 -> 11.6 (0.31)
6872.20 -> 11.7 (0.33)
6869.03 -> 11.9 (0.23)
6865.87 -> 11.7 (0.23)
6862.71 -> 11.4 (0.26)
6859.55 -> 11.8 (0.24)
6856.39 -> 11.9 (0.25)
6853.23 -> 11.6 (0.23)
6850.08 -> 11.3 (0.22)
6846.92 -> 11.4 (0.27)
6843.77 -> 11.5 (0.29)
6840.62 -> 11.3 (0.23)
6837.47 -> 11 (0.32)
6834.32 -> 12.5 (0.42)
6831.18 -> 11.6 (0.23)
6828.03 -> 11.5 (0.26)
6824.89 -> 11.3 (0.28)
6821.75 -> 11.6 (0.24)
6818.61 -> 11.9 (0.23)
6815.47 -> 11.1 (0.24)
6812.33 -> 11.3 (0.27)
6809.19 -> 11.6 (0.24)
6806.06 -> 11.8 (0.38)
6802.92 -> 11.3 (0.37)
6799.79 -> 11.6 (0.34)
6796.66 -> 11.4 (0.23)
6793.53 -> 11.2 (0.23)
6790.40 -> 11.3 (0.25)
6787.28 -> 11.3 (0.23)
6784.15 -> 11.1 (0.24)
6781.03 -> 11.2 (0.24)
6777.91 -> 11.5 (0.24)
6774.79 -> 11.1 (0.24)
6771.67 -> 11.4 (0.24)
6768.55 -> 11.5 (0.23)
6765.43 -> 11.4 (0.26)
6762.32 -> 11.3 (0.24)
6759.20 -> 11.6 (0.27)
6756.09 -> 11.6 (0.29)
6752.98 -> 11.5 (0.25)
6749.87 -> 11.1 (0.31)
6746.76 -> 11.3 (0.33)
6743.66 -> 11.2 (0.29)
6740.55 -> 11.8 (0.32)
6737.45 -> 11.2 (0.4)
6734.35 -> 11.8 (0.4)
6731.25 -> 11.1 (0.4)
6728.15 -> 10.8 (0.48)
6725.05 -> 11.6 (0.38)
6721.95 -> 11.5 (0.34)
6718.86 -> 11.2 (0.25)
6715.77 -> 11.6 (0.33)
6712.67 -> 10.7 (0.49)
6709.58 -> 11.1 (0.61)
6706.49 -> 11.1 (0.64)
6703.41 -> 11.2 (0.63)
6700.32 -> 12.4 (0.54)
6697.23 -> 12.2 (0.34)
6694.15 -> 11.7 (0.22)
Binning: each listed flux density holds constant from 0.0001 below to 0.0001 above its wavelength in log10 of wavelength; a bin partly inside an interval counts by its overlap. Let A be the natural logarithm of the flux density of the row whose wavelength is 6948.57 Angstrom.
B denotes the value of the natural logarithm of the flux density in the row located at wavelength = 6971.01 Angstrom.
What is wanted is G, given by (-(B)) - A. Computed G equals -4.928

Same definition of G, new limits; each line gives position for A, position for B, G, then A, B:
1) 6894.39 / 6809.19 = -4.944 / 2.49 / 2.45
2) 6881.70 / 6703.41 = -4.850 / 2.43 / 2.42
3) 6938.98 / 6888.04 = -4.961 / 2.46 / 2.50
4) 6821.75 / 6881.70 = -4.885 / 2.45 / 2.43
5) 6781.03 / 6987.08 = -4.909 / 2.42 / 2.49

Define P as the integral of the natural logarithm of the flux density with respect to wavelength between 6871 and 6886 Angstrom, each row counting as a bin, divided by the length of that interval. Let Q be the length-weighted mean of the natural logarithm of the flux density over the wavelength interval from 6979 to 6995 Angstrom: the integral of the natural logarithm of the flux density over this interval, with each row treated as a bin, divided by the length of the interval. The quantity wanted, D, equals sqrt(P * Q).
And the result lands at 2.46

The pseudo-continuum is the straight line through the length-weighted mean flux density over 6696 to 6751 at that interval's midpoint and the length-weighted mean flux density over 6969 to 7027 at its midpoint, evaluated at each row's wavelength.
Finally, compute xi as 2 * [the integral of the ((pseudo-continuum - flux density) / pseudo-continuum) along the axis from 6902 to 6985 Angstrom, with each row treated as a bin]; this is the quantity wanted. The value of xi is -1.1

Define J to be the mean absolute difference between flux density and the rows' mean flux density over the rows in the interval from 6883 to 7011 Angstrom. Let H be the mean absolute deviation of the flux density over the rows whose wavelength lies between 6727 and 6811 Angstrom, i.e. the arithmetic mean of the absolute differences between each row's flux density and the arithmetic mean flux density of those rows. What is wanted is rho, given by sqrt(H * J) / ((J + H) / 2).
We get 0.999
